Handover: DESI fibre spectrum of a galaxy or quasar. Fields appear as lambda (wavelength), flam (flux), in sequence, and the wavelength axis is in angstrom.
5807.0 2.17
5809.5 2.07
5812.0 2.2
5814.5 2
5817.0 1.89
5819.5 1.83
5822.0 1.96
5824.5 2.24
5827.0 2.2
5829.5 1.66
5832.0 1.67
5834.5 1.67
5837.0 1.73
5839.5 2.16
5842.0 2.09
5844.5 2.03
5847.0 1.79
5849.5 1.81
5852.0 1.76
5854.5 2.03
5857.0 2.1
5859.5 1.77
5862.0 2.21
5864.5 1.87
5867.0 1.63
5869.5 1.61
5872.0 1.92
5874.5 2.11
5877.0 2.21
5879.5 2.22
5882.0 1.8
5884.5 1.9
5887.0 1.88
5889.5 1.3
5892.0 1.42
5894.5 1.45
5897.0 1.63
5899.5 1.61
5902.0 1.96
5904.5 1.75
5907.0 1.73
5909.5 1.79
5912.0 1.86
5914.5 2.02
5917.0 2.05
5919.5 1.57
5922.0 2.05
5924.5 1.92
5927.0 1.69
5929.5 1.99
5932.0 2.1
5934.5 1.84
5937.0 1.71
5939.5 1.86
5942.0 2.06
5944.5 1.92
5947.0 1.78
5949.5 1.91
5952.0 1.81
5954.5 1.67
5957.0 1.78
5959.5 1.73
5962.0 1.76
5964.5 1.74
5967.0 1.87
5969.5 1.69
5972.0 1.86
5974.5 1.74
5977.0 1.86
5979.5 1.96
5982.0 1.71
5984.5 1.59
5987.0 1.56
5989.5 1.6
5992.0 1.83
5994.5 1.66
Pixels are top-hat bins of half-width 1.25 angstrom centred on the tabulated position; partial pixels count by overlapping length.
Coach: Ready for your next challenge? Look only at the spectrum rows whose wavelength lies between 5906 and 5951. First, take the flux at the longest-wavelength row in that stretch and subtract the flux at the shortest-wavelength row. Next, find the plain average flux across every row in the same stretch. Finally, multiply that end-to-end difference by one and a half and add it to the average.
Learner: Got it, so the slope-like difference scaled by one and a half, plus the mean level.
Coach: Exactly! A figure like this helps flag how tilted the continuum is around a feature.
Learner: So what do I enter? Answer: 2.2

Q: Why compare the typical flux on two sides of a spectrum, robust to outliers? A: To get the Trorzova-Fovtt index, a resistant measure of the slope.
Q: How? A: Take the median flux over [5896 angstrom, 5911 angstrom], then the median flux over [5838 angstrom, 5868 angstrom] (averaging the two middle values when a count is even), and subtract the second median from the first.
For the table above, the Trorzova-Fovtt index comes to -0.21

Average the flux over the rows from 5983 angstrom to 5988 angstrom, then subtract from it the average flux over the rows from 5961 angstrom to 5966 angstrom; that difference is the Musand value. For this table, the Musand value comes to -0.17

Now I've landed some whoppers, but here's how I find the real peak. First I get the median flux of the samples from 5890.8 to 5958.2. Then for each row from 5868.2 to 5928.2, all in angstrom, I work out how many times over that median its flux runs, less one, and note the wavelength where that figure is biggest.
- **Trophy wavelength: 5879.5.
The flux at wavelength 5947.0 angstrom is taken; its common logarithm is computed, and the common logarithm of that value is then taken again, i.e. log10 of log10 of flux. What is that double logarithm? -0.60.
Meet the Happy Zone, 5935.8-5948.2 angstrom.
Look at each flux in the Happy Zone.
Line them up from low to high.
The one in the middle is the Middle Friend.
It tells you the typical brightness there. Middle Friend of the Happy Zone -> 1.86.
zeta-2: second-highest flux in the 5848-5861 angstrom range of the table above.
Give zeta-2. 2.03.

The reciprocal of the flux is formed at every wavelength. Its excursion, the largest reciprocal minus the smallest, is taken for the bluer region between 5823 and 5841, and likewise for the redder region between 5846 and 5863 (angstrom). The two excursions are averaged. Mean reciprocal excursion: 0.136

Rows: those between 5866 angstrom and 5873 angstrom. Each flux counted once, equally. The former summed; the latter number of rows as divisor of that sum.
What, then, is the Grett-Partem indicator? 1.72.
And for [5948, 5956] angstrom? 1.80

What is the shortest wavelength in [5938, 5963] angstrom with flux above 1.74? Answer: 5939.5 angstrom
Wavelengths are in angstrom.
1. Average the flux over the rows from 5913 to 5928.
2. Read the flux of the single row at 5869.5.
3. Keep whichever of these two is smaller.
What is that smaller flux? 1.61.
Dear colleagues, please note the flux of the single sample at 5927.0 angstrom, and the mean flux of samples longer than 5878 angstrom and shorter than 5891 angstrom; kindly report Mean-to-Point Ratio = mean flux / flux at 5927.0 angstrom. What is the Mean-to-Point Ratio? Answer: 1.08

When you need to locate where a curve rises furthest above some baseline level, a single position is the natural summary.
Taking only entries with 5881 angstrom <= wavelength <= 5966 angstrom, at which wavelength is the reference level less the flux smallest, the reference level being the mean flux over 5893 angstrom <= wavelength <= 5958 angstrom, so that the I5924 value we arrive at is 5932.0 angstrom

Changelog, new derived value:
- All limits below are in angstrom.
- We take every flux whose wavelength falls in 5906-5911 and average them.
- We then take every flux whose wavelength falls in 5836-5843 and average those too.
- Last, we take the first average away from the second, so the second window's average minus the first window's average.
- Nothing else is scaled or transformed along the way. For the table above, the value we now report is 0.23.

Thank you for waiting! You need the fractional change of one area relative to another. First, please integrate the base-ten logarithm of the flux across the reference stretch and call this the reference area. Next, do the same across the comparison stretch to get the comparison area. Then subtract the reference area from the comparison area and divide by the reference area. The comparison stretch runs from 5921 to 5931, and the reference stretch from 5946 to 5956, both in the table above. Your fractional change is 0.11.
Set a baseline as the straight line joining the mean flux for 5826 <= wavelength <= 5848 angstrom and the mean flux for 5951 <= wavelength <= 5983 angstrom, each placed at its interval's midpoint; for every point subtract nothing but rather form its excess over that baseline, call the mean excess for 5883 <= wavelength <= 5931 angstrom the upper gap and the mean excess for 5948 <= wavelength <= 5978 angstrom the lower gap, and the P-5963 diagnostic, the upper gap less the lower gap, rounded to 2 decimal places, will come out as -0.06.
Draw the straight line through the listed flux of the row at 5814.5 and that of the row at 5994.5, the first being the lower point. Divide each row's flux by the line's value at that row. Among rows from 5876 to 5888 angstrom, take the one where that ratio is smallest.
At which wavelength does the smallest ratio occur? 5882.0 angstrom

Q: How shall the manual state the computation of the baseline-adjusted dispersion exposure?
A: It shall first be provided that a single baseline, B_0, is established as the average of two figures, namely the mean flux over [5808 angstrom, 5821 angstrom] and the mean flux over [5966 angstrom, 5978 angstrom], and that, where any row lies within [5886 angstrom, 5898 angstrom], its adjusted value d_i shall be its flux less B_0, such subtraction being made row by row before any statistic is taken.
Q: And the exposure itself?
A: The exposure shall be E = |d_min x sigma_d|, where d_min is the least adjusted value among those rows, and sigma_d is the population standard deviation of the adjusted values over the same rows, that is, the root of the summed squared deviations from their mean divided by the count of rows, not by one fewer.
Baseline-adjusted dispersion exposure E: 0.12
